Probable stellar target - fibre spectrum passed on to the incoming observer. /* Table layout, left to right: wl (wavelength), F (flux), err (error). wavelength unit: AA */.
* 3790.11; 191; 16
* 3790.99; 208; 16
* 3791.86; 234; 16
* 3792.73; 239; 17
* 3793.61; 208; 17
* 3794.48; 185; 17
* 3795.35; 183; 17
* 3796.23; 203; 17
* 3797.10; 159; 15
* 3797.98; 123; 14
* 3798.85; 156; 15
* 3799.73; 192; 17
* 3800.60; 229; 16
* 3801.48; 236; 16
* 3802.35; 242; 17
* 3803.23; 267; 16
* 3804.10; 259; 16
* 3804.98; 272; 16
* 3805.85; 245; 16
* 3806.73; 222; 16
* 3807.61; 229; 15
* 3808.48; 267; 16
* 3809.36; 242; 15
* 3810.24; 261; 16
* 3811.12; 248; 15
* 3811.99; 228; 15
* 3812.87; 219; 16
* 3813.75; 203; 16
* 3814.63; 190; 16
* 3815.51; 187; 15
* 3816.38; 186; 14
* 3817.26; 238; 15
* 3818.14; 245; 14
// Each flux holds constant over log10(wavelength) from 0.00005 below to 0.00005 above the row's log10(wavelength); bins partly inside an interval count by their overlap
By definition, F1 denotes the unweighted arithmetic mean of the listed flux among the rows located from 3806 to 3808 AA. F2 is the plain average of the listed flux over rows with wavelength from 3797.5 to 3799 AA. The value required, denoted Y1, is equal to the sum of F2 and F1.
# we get 365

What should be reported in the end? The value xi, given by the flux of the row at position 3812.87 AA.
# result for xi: 219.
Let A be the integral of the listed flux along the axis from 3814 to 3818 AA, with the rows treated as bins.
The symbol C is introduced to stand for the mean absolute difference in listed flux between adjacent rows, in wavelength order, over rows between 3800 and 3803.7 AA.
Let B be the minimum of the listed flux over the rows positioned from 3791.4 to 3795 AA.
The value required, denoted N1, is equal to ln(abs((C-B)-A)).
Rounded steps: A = 816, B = 185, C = 13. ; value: 6.90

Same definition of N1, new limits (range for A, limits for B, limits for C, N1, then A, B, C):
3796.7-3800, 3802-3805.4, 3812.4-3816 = 6.61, 513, 242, 11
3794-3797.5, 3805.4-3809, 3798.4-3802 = 6.73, 642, 222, 27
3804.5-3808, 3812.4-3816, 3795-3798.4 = 6.91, 847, 187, 33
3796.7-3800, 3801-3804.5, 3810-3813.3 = 6.60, 513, 236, 14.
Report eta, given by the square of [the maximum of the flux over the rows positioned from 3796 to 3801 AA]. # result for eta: 52441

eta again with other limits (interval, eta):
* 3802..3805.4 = 73984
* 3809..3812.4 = 68121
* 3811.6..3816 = 51984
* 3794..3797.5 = 41209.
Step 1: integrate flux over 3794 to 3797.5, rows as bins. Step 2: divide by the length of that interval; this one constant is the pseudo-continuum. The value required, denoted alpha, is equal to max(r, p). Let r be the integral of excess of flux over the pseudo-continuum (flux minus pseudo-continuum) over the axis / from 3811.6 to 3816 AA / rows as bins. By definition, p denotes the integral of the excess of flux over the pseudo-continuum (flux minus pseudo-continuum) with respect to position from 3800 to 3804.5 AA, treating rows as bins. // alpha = 275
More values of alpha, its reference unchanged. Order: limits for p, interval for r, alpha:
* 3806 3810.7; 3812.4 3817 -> 286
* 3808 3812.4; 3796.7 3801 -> 290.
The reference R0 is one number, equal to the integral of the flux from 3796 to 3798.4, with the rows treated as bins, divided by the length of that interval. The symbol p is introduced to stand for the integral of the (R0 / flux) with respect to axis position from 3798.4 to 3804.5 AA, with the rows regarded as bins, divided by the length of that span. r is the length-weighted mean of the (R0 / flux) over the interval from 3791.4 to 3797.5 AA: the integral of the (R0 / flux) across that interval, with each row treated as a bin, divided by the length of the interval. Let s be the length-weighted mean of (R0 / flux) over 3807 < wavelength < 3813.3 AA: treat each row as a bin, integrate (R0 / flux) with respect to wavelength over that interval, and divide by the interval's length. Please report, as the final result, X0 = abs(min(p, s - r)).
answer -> 0.140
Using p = 0.73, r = 0.799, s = 0.659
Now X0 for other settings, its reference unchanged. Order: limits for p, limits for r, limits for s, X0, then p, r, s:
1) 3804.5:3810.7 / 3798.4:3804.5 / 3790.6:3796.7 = 0.042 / 0.64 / 0.726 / 0.768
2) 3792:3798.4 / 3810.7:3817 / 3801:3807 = 0.128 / 0.88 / 0.765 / 0.637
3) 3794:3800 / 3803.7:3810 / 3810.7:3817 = 0.125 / 0.95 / 0.640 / 0.765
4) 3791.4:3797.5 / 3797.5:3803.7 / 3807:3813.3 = 0.160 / 0.80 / 0.819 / 0.659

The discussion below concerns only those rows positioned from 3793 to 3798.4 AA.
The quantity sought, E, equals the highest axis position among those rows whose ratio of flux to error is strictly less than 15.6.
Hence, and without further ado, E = 3797.98 AA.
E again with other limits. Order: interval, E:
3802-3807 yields 3806.73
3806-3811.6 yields 3807.61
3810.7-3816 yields 3815.51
